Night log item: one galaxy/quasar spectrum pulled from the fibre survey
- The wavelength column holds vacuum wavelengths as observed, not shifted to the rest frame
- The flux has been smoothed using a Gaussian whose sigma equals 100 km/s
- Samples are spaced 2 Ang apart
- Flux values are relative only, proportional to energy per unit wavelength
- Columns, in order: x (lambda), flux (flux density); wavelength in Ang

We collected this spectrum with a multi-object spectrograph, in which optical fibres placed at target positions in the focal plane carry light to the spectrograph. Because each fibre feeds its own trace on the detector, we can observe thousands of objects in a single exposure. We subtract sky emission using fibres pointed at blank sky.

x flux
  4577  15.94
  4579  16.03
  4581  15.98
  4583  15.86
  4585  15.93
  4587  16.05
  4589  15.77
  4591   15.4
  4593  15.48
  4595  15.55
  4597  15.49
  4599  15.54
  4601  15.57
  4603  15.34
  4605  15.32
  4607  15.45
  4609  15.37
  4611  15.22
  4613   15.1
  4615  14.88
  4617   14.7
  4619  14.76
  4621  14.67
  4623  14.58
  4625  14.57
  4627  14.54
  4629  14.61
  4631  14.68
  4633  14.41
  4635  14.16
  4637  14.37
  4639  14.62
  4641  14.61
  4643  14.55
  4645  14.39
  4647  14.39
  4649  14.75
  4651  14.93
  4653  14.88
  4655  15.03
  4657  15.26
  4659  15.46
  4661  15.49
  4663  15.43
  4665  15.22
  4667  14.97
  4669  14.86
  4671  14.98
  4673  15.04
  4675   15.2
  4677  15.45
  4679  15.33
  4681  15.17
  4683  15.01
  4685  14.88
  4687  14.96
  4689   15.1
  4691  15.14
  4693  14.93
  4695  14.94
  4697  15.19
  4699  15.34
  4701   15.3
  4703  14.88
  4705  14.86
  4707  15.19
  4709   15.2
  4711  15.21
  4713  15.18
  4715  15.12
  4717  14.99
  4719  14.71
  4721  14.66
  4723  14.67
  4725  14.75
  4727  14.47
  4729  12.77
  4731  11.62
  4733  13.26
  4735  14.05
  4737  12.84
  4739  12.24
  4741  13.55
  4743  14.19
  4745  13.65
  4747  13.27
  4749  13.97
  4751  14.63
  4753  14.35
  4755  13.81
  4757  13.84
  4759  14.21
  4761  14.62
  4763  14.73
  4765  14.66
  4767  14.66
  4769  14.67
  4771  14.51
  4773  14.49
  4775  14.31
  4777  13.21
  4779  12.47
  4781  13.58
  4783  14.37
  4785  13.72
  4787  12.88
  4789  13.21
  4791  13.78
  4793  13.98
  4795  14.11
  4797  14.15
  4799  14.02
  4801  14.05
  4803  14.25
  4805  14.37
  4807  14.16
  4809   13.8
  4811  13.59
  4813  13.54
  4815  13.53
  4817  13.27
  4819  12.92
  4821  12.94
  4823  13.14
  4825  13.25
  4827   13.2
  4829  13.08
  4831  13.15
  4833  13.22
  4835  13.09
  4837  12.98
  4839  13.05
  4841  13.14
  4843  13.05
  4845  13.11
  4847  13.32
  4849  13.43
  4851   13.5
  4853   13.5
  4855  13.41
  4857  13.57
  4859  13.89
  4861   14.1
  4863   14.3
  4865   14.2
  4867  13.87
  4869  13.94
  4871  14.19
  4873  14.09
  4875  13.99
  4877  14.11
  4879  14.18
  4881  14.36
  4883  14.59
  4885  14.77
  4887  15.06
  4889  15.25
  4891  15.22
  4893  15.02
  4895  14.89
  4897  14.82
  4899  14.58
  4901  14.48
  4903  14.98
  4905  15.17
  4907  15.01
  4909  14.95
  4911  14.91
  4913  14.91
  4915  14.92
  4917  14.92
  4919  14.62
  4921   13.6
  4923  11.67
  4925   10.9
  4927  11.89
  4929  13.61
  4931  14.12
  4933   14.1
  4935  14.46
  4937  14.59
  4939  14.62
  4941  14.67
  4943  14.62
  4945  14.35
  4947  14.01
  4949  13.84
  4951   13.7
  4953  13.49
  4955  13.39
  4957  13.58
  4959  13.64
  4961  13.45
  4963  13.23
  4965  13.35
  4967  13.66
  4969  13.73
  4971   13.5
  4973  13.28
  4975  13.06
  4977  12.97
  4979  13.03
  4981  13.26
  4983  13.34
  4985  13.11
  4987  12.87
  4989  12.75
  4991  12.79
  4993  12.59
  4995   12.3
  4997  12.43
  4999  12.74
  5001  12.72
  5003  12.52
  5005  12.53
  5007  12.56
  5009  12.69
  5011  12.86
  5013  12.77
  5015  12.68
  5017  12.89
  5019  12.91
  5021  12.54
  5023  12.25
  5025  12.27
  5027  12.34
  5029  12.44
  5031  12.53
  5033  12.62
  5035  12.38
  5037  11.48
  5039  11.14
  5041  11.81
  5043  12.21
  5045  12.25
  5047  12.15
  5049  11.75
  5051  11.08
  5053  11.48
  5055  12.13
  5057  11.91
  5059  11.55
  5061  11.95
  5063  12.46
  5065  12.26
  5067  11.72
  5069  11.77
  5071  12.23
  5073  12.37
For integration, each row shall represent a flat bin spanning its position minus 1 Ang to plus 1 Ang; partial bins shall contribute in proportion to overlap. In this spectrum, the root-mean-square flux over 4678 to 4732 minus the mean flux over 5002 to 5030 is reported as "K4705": 2.2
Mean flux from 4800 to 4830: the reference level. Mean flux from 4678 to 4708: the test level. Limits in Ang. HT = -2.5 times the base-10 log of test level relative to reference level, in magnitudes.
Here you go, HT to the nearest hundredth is -0.12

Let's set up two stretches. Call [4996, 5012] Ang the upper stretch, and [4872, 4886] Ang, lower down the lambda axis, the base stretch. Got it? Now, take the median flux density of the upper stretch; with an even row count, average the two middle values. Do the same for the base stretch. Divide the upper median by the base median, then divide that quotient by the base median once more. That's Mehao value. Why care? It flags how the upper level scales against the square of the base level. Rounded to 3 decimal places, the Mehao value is 0.063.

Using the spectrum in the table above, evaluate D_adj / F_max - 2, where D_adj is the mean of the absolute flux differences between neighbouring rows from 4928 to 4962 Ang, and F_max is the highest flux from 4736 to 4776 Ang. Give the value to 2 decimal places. -1.99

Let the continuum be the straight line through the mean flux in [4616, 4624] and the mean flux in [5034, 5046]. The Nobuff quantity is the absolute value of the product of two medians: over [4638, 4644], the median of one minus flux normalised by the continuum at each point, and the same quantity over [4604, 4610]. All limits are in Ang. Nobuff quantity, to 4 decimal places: 0.0002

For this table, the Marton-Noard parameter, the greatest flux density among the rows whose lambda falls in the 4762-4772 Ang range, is 14.73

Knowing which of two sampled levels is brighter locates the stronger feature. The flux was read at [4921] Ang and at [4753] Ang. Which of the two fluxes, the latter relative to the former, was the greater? 14.35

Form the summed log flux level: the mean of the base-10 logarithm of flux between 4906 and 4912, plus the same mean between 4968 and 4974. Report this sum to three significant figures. 2.31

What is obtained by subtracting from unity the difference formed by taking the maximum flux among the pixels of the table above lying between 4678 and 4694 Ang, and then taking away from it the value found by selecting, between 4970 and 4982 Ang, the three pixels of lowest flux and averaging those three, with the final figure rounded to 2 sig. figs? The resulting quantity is -1.3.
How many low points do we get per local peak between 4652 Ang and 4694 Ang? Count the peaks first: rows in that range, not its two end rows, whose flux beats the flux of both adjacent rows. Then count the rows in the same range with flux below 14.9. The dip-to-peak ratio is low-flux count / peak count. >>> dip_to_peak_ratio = 1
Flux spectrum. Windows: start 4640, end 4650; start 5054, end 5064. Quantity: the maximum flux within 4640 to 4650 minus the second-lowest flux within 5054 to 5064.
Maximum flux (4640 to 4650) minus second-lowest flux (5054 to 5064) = 2.8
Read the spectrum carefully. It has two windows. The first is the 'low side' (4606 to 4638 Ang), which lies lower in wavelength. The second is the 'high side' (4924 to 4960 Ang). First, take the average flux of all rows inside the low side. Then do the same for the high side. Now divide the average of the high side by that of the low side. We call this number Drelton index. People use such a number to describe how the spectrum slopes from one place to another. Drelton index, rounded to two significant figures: 0.93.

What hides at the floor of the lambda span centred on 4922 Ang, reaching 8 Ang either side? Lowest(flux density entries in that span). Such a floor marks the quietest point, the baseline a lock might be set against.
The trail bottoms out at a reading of 10.9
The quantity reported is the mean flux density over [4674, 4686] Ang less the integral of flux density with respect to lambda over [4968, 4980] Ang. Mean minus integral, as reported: -144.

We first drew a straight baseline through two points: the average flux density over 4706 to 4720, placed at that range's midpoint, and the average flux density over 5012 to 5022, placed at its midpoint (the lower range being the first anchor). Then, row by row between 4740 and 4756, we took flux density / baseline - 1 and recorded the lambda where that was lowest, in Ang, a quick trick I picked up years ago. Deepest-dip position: 4747 Ang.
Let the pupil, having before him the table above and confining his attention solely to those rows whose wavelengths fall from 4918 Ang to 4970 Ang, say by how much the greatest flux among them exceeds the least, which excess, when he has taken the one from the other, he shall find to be 3.77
